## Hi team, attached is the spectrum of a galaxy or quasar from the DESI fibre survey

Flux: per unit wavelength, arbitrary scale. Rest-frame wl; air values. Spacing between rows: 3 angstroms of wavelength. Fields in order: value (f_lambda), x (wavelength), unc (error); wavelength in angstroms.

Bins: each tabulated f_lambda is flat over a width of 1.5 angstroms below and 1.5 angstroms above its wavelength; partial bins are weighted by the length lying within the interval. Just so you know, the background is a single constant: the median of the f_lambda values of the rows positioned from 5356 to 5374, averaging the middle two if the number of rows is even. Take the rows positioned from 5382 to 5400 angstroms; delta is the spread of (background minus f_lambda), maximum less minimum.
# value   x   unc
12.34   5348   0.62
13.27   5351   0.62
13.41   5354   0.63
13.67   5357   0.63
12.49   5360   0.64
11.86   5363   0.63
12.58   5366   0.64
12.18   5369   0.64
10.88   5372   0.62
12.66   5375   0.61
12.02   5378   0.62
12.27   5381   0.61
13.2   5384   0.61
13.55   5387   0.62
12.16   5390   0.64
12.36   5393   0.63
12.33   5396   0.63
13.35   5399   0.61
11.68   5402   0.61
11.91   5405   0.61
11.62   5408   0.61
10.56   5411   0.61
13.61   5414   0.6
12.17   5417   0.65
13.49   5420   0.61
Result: 1.4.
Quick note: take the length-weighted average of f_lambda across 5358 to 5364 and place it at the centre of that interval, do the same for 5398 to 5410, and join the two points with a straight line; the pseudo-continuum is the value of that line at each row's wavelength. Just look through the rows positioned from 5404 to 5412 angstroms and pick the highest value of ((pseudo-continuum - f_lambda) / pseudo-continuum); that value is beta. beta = 0.12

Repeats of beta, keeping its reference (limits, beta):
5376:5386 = 0.02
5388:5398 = 0.00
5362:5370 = 0.04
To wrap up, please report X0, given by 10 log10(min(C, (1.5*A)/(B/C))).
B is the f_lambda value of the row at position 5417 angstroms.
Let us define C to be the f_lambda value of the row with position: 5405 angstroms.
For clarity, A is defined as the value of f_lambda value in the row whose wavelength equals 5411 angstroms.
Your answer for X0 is 10.8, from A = 10.56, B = 12.17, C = 11.91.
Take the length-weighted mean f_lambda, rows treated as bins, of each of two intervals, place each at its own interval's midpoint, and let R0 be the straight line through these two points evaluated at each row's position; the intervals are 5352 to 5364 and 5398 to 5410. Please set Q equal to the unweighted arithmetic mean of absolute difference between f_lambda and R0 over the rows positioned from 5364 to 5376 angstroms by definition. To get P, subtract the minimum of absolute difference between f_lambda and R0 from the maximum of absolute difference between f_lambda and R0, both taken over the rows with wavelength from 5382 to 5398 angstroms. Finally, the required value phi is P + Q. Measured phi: 1.7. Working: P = 1.1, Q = 0.636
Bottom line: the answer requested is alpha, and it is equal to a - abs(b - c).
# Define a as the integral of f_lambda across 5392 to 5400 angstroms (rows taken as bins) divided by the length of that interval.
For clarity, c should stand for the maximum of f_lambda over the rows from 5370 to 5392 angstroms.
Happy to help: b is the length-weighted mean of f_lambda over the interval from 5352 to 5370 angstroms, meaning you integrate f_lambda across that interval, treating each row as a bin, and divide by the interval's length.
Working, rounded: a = 12.7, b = 12.7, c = 13.55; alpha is 11.8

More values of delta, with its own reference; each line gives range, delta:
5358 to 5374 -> 1.7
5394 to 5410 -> 1.7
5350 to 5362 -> 1.2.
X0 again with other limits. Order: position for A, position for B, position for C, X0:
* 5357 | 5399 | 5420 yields 11.3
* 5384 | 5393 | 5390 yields 10.8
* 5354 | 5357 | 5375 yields 11.0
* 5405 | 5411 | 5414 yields 11.3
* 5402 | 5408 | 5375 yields 11.0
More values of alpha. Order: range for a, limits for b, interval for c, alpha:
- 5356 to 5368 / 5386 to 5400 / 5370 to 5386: 12.1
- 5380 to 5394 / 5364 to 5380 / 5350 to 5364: 11.1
